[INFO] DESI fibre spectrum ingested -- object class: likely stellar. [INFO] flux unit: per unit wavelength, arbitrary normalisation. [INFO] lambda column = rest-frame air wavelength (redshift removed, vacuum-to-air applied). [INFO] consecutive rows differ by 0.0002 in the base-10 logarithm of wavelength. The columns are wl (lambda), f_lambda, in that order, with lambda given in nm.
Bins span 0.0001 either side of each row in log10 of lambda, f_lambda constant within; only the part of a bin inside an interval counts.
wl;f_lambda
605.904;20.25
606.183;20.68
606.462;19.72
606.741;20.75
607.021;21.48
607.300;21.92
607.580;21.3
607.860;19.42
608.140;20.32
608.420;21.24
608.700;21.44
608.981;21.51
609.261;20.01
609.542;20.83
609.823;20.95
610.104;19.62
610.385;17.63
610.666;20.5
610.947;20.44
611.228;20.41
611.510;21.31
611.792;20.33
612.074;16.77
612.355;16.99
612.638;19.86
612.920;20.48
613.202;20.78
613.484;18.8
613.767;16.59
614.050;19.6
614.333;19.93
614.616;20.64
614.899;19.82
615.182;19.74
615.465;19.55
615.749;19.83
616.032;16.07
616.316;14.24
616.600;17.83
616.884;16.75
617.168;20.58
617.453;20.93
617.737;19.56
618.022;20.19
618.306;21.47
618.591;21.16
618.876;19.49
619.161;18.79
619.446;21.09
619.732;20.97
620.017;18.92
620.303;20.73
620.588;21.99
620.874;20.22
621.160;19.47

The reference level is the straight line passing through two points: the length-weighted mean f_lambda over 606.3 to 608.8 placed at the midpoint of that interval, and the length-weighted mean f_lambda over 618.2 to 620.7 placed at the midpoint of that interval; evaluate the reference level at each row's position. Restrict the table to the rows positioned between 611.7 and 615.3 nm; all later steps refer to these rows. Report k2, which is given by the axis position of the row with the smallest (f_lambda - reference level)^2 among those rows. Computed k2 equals 614.616 nm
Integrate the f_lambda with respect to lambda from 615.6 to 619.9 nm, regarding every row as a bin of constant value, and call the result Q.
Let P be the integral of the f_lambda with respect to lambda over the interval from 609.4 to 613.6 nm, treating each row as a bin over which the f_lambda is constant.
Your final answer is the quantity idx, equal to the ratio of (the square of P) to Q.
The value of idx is 83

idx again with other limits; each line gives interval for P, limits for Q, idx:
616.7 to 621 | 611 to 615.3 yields 90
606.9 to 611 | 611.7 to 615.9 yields 88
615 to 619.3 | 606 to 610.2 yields 77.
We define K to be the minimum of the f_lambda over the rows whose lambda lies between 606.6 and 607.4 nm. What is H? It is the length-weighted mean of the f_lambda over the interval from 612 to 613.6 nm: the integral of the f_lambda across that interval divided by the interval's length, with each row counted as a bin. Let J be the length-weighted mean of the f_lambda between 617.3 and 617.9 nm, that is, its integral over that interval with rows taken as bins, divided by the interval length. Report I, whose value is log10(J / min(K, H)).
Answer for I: 0.03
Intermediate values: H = 19.1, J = 20.2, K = 20.75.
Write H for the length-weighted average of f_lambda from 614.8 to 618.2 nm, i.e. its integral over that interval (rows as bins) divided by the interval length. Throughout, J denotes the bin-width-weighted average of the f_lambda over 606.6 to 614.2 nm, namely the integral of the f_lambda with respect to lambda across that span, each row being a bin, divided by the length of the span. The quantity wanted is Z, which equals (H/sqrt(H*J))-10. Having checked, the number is -9.03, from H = 18.8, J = 20.0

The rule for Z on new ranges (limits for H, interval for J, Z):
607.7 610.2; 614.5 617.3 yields -8.94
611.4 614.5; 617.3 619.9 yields -9.03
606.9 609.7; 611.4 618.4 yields -8.95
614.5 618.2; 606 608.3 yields -9.04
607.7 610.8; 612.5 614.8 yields -8.98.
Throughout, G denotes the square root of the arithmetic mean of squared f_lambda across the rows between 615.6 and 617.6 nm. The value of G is 18.2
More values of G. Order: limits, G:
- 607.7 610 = 20.7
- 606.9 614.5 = 20.1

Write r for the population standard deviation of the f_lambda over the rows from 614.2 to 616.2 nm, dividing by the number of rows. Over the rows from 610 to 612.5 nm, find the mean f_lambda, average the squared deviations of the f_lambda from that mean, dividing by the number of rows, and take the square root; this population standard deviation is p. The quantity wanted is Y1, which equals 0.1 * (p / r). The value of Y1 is 0.12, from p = 1.6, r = 1.4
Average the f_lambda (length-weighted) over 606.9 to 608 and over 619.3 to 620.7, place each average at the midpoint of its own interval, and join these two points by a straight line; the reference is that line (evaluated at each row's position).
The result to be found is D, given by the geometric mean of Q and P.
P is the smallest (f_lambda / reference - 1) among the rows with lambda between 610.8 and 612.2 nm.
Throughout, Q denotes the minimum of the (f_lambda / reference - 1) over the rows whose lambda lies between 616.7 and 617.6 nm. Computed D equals 0.20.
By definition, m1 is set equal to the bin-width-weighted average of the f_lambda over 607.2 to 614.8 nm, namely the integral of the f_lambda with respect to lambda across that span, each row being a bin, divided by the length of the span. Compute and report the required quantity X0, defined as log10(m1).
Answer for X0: 1.30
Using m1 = 20.0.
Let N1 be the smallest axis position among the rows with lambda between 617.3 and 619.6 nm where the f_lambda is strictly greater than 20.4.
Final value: 617.453 nm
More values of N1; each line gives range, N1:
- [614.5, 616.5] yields 614.616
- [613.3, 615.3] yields 614.616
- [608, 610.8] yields 608.420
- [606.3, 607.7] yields 606.741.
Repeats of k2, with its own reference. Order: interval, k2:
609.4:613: 609.542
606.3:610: 609.542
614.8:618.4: 617.168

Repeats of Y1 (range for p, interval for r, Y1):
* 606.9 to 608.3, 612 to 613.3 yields 0.05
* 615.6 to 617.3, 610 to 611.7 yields 0.19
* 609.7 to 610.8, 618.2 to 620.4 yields 0.13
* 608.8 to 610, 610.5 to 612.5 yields 0.03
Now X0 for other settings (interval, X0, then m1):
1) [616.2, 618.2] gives 1.27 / 18.7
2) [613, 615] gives 1.29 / 19.5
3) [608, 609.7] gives 1.32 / 20.9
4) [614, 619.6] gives 1.29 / 19.4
